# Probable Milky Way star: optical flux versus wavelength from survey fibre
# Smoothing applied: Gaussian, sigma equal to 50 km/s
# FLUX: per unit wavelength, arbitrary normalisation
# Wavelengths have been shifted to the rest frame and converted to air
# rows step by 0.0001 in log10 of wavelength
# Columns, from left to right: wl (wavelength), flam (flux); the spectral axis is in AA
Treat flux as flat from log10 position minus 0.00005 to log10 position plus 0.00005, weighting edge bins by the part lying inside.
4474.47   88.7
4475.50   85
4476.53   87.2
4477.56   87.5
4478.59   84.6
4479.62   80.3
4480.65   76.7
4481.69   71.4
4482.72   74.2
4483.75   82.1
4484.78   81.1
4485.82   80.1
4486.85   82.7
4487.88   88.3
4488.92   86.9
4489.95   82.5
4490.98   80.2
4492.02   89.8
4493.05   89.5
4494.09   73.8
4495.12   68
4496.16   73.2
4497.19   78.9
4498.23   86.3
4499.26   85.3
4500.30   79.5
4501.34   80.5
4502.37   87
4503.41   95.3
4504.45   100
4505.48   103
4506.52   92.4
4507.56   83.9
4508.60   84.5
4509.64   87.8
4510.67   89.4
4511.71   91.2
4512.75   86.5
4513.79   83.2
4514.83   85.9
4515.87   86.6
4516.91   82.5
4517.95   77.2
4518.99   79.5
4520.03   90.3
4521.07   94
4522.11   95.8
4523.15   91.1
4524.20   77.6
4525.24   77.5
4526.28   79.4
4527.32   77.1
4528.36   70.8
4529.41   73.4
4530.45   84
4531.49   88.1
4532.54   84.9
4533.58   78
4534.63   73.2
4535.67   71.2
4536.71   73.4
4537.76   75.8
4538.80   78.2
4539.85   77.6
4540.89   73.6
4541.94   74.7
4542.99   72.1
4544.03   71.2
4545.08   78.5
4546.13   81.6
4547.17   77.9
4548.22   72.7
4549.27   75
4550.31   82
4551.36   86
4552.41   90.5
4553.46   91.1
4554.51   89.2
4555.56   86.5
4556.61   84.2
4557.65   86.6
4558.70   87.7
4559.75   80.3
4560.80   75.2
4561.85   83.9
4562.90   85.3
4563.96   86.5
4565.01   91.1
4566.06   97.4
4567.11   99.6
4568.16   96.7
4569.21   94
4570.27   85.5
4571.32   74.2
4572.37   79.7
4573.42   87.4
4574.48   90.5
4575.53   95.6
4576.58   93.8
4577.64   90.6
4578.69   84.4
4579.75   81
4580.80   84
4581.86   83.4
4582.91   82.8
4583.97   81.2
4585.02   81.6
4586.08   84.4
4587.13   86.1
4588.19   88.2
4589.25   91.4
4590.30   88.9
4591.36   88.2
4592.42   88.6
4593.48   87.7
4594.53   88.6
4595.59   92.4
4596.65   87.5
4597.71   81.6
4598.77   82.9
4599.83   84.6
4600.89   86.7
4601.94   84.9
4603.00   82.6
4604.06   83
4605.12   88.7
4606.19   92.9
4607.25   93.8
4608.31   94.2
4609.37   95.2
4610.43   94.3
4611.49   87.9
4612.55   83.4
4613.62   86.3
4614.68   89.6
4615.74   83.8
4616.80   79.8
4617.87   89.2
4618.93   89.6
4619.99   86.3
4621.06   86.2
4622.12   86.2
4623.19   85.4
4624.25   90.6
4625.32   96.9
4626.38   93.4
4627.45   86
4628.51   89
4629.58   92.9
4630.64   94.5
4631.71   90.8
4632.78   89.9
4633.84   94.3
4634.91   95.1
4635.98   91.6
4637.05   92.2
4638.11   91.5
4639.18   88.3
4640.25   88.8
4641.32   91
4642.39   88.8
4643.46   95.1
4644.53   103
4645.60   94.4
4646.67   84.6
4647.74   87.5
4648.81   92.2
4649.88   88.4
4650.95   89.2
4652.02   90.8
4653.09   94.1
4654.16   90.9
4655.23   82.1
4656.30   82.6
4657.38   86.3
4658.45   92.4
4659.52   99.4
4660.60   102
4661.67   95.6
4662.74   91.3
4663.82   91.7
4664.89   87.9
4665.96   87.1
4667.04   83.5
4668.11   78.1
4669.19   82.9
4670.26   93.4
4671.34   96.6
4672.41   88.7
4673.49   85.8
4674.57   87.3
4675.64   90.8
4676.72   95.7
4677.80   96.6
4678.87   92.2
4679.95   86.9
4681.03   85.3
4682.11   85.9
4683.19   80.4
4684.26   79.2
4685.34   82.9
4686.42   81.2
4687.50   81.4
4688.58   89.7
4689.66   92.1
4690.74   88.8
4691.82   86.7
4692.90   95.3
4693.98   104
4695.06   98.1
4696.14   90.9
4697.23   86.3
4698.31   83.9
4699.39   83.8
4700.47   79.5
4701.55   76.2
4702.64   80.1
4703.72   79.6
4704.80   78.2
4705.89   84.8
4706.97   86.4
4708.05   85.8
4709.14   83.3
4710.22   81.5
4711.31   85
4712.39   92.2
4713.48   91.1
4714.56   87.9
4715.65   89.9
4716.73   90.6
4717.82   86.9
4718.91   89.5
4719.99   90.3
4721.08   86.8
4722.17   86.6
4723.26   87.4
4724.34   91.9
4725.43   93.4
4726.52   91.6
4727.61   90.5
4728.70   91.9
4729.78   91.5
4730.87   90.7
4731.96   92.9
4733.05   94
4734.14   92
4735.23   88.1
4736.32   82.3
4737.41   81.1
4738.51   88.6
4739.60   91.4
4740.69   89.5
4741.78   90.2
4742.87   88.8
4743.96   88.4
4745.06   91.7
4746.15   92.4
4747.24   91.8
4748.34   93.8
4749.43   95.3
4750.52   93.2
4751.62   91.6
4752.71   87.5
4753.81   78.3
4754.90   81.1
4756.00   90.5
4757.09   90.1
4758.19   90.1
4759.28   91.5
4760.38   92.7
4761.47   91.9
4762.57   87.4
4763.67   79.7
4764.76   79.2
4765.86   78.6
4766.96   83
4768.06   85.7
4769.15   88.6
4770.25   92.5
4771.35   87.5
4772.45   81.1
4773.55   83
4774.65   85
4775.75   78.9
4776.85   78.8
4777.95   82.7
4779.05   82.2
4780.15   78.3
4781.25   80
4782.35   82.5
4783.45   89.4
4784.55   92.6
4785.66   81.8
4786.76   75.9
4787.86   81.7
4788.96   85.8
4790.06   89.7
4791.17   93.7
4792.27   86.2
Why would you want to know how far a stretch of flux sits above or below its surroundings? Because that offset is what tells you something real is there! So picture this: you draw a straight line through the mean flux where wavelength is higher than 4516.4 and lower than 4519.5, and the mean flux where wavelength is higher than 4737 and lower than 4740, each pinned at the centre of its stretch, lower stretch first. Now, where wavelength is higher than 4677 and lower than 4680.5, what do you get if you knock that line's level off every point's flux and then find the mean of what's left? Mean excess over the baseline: 7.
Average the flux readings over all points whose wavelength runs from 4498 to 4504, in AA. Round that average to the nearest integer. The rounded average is 86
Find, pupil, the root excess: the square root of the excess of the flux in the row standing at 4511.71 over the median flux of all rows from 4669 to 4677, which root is 1.20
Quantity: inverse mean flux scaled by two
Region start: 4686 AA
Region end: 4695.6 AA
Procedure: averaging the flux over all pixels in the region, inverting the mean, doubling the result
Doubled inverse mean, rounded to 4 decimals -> 0.0220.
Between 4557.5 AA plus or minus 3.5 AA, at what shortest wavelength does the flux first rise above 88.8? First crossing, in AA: 4554.51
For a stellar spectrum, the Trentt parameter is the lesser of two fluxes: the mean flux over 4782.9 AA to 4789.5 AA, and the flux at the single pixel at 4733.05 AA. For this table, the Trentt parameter 84.5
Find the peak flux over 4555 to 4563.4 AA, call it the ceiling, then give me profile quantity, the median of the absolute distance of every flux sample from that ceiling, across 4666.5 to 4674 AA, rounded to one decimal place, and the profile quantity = 4.8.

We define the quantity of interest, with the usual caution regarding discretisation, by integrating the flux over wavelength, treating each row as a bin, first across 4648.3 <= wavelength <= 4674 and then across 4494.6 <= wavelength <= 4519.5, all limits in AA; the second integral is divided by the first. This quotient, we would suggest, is 0.92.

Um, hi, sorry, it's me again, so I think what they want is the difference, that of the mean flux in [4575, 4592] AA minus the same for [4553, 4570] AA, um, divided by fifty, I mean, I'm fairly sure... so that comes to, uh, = -0.04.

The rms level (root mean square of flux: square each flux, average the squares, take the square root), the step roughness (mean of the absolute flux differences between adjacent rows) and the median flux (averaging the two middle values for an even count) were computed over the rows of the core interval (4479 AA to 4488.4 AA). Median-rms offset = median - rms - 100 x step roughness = -372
